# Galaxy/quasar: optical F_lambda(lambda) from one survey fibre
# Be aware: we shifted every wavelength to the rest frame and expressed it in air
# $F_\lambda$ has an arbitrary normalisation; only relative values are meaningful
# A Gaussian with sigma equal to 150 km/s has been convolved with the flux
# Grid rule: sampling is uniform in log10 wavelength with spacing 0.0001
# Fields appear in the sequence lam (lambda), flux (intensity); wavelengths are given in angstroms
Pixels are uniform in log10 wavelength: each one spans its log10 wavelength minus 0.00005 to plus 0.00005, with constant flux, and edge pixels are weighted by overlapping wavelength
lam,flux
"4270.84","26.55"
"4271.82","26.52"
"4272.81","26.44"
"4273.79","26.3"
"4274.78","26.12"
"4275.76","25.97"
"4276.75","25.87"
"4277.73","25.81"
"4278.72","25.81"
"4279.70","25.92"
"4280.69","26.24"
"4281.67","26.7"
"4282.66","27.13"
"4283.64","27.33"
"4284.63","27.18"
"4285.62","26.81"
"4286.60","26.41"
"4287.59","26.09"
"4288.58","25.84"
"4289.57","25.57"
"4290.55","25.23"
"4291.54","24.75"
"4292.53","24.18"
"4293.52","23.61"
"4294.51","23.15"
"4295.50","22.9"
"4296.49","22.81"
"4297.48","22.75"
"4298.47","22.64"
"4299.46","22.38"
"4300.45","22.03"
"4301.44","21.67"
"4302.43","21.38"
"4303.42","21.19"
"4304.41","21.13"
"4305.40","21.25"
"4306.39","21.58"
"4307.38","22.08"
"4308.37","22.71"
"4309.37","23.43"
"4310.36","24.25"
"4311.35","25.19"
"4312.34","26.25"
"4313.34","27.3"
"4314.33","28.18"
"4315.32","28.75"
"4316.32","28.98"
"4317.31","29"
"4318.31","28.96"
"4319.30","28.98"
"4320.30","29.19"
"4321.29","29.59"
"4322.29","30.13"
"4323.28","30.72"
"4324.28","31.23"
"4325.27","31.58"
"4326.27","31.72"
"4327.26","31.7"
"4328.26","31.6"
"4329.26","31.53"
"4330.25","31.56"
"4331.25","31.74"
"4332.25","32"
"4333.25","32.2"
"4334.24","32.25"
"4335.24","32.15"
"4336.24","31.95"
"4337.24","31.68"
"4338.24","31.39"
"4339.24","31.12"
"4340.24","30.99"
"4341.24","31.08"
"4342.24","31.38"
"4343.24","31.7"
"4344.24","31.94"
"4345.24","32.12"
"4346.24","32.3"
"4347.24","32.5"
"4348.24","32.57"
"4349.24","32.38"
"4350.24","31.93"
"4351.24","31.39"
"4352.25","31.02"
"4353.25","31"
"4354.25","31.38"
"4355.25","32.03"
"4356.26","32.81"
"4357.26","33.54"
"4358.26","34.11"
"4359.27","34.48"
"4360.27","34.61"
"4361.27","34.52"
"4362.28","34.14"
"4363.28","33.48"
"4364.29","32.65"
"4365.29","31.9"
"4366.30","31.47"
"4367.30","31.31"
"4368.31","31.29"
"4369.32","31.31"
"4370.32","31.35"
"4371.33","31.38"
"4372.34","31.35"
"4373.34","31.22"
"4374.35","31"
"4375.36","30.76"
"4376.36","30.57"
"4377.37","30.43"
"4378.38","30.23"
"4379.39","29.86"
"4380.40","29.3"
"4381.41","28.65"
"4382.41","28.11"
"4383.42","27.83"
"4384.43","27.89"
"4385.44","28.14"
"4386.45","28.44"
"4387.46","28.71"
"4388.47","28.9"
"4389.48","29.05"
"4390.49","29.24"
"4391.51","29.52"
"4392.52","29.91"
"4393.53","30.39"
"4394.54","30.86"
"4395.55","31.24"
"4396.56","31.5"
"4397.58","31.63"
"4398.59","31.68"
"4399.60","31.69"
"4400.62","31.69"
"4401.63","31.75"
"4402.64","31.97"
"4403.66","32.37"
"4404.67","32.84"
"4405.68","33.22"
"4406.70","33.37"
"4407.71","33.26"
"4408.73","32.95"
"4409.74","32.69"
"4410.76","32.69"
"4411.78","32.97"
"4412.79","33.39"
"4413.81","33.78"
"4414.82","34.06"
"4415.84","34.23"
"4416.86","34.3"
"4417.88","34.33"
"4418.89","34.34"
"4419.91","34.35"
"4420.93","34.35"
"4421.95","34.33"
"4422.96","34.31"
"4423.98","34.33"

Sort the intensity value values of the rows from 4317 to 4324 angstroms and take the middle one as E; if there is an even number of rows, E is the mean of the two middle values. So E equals 29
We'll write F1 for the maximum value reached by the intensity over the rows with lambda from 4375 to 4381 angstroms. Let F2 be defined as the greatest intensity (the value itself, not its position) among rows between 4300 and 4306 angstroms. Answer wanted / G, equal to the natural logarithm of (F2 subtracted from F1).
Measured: 2.17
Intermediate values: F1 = 30.76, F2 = 22.03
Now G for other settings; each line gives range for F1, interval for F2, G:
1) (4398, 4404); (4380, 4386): 1.12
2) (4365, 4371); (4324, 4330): -1.71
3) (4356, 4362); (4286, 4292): 2.10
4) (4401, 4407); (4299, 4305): 2.40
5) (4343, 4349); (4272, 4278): 1.81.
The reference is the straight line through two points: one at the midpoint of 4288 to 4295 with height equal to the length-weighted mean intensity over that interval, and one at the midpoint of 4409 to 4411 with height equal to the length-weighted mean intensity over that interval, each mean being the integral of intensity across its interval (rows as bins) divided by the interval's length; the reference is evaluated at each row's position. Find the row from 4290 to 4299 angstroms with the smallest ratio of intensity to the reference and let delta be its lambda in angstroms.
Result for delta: 4298.47 angstroms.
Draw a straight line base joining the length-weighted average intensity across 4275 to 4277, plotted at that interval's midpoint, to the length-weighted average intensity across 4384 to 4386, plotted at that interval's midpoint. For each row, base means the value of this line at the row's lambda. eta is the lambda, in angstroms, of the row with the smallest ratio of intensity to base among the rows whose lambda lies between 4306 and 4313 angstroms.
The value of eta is 4306.39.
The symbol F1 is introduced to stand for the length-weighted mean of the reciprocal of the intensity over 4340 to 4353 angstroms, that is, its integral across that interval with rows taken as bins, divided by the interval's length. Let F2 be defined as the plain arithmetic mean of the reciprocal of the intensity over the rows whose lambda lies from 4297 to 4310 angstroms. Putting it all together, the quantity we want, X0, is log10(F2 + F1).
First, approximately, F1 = 0.0315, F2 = 0.045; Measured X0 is -1.11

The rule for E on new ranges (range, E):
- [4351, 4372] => 32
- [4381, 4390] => 28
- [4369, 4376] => 31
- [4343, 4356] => 32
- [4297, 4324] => 24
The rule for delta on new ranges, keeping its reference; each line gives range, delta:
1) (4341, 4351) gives 4341.24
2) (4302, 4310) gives 4304.41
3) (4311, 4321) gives 4311.35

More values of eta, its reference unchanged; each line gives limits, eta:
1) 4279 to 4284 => 4279.70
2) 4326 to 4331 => 4329.26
